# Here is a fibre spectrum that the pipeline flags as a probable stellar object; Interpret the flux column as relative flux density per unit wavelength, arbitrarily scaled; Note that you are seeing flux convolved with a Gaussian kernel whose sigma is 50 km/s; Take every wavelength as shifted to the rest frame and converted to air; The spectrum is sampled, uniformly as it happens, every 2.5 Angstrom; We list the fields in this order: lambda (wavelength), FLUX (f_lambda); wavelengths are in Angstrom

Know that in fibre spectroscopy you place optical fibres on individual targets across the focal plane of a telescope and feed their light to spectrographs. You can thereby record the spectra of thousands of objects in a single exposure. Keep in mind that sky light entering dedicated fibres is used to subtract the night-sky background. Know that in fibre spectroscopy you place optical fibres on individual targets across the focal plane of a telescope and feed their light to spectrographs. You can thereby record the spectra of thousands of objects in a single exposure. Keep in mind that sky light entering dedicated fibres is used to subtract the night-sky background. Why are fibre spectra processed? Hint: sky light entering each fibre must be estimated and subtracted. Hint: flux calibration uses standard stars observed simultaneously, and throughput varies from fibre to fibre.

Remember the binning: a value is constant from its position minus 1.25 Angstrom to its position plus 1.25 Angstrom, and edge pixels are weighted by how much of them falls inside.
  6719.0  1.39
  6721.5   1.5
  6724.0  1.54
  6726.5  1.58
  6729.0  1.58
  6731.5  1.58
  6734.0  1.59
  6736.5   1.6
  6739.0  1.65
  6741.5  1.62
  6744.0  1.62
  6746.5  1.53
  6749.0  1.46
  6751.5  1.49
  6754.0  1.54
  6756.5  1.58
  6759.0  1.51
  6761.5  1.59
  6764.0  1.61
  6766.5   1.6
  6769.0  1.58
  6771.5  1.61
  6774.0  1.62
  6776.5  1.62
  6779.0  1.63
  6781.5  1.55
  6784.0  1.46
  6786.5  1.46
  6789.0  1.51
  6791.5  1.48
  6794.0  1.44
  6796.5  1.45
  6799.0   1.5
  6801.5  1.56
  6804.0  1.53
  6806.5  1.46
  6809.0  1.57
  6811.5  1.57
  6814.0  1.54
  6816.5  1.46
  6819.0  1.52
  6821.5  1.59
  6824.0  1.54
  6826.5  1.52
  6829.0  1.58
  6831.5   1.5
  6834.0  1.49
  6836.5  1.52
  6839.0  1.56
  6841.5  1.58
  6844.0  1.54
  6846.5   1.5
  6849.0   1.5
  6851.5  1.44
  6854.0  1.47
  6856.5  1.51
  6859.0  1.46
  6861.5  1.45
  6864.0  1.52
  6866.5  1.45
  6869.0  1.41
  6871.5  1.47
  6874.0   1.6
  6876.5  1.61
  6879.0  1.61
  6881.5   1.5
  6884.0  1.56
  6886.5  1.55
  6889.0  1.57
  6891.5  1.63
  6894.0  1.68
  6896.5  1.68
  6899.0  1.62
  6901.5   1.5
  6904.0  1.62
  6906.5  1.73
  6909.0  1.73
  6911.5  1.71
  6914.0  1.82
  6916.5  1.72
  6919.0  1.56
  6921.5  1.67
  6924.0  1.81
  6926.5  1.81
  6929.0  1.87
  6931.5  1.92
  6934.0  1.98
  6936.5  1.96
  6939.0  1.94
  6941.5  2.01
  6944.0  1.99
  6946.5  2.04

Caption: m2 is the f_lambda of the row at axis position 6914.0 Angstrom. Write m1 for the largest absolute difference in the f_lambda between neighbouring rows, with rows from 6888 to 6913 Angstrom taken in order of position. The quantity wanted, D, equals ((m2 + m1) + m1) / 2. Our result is 1.03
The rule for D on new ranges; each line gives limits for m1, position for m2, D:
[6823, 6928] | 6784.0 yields 0.89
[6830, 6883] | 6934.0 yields 1.12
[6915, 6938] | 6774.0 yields 0.97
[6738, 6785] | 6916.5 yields 0.95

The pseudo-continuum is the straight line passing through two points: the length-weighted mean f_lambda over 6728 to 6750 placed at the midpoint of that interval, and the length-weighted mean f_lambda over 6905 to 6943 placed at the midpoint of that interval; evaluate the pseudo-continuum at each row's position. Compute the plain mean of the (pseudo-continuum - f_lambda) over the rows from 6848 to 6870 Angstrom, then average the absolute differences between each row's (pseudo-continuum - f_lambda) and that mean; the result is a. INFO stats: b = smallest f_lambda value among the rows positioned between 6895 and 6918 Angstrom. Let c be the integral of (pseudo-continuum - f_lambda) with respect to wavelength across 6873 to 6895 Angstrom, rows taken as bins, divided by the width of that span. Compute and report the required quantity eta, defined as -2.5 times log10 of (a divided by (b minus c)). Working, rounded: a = 0.032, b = 1.5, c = 0.18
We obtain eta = 4.04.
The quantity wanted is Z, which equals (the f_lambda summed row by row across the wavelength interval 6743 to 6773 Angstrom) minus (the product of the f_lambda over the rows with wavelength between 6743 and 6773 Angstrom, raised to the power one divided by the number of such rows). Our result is 17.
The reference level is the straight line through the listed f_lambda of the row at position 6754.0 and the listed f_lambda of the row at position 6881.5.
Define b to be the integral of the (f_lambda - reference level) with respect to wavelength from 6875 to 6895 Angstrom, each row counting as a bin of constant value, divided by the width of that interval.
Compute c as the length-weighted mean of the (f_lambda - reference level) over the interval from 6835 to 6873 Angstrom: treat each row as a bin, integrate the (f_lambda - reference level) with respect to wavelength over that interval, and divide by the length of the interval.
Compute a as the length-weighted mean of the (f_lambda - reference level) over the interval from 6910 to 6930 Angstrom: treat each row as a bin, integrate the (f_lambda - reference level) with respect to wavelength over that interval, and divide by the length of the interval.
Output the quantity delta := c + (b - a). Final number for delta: -0.18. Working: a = 0.26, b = 0.09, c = -0.016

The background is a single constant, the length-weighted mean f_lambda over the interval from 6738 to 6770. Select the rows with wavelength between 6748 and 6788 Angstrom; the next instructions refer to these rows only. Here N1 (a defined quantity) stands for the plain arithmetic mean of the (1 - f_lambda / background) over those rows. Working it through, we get 0.006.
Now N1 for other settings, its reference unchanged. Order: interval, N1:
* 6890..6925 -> -0.070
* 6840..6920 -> -0.003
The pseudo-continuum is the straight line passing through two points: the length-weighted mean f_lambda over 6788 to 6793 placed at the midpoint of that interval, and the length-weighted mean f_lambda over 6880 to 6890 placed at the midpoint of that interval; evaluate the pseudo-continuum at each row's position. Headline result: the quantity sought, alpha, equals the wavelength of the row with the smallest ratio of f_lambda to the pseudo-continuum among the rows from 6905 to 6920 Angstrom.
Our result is 6919.0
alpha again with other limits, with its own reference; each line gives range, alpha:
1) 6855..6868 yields 6866.5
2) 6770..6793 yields 6786.5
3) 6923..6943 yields 6926.5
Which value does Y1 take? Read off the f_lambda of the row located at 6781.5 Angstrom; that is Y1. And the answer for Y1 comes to 1.55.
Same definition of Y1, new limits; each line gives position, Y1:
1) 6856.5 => 1.51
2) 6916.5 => 1.72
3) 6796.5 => 1.45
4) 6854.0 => 1.47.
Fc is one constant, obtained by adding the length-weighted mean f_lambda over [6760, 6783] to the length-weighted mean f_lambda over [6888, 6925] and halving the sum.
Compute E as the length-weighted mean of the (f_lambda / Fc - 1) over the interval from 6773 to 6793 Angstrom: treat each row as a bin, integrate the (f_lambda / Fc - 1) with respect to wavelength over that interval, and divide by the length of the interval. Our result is -0.058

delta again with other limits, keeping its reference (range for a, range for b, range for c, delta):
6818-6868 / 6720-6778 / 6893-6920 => 0.21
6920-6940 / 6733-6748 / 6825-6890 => -0.31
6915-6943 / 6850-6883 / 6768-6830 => -0.35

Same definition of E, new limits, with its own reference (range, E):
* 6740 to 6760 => -0.054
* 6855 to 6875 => -0.093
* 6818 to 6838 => -0.062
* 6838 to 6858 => -0.075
